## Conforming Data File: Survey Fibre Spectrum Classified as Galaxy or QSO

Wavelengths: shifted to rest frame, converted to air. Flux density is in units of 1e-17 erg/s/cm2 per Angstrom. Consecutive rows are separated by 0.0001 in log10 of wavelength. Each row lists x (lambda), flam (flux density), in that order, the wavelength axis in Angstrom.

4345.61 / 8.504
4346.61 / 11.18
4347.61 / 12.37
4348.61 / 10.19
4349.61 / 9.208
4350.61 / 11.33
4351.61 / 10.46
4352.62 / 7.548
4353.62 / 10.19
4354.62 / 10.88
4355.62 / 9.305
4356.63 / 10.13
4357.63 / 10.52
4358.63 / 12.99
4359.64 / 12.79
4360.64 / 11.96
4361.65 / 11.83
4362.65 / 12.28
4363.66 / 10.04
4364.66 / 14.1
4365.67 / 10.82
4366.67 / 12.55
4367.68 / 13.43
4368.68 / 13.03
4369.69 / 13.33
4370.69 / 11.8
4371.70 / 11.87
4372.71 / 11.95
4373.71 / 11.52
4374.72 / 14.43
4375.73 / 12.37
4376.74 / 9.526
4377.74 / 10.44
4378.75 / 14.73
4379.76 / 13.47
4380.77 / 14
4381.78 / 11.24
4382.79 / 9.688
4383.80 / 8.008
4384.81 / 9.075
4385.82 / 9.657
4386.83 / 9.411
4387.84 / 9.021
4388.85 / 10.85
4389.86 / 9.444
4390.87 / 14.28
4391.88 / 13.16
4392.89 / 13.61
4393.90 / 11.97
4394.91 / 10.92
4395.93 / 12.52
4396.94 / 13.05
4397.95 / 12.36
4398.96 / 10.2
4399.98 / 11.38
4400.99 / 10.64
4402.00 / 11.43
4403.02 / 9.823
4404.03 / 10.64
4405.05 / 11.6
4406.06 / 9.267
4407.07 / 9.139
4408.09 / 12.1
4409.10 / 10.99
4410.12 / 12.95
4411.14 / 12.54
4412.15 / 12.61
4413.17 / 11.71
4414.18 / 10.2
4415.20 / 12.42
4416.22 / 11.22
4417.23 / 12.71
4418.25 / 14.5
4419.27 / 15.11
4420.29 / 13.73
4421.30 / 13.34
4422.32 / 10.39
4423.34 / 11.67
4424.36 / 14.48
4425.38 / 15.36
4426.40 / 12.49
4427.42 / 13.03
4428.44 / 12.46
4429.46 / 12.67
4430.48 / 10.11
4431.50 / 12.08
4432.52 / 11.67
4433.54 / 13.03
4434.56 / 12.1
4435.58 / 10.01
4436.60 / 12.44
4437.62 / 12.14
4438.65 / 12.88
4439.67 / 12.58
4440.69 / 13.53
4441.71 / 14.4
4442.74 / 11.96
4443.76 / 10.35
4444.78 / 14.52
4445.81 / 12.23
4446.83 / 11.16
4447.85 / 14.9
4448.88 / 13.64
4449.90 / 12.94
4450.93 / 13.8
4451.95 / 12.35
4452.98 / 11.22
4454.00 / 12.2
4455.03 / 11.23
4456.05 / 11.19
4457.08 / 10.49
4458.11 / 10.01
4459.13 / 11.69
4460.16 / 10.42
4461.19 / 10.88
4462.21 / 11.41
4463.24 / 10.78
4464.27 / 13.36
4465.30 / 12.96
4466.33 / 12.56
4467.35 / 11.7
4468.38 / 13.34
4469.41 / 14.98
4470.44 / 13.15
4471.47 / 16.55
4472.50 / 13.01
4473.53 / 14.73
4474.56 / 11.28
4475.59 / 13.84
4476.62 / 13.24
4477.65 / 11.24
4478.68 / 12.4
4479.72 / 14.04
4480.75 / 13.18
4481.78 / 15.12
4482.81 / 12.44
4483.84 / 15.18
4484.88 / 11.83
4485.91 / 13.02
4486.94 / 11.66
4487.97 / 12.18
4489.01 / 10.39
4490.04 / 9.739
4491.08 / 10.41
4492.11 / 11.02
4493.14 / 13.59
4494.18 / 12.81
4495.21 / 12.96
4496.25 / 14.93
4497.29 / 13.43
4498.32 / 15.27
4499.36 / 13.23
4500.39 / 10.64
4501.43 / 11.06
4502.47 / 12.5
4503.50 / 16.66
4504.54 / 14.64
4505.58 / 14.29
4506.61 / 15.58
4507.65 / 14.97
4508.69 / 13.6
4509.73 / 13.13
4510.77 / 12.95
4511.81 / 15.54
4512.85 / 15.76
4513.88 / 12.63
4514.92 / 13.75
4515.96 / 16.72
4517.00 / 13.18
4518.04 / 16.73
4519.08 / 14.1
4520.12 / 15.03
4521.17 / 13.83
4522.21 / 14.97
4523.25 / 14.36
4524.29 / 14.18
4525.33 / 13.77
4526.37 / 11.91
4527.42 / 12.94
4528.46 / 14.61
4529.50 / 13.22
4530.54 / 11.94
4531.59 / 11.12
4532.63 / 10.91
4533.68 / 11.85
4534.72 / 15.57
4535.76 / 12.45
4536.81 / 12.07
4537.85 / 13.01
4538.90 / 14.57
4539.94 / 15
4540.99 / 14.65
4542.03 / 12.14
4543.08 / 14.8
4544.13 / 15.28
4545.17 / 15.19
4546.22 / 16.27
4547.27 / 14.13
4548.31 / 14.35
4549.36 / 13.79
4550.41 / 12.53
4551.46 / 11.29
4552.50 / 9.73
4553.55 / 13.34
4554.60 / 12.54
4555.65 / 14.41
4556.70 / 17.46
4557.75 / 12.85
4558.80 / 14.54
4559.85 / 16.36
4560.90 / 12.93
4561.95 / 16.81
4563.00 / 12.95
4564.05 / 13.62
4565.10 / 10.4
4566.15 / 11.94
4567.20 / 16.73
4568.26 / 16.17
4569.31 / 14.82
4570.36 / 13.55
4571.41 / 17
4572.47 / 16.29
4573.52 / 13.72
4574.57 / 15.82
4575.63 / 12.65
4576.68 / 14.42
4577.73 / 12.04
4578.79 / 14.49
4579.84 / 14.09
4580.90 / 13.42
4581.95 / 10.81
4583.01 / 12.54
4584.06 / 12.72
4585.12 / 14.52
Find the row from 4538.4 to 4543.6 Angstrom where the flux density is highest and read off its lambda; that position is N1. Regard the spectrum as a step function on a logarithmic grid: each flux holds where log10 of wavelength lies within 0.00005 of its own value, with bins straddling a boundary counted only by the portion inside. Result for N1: 4539.94 Angstrom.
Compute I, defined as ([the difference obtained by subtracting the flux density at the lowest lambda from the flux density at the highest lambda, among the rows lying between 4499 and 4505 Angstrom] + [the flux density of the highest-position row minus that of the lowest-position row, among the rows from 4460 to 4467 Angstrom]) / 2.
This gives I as 1.8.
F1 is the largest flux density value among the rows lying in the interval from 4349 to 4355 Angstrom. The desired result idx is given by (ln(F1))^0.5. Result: 1.56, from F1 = 11.33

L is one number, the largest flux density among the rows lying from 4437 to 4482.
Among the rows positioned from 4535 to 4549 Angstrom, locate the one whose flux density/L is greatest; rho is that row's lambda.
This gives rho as 4546.22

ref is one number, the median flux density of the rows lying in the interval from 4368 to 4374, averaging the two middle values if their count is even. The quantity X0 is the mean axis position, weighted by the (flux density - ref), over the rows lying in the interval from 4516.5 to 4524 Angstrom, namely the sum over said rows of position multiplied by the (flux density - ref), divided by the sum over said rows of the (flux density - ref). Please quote 4520.1 Angstrom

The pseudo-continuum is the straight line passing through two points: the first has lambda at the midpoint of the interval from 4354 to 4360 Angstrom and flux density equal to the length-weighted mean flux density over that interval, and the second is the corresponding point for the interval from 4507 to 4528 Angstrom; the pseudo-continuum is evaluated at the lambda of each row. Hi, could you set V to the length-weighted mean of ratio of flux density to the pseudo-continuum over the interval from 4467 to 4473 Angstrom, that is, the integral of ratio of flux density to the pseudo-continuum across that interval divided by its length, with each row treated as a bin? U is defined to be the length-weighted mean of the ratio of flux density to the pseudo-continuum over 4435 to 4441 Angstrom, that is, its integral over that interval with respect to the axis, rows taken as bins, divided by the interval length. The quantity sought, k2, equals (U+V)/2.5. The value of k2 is 0.804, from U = 0.97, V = 1.04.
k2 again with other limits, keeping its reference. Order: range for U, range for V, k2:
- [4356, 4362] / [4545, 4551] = 0.806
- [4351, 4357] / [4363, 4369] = 0.794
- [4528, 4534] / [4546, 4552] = 0.706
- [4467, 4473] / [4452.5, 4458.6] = 0.758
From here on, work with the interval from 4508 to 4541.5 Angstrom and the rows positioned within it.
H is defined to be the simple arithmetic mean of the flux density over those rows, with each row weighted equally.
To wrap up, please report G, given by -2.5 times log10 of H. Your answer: -2.85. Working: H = 13.8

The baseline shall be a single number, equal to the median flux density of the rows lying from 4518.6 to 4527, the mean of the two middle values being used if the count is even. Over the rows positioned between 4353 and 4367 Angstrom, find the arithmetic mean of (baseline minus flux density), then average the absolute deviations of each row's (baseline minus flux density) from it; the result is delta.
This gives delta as 1.19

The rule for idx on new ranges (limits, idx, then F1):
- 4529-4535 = 1.66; 15.57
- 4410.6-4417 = 1.59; 12.61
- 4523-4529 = 1.64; 14.61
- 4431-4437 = 1.60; 13.03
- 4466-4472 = 1.68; 16.55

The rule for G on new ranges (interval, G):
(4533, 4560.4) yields -2.85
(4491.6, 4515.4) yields -2.84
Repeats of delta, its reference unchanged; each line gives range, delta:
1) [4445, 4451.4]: 1.00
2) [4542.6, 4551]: 0.84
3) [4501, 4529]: 1.13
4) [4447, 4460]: 1.17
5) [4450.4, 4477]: 1.29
